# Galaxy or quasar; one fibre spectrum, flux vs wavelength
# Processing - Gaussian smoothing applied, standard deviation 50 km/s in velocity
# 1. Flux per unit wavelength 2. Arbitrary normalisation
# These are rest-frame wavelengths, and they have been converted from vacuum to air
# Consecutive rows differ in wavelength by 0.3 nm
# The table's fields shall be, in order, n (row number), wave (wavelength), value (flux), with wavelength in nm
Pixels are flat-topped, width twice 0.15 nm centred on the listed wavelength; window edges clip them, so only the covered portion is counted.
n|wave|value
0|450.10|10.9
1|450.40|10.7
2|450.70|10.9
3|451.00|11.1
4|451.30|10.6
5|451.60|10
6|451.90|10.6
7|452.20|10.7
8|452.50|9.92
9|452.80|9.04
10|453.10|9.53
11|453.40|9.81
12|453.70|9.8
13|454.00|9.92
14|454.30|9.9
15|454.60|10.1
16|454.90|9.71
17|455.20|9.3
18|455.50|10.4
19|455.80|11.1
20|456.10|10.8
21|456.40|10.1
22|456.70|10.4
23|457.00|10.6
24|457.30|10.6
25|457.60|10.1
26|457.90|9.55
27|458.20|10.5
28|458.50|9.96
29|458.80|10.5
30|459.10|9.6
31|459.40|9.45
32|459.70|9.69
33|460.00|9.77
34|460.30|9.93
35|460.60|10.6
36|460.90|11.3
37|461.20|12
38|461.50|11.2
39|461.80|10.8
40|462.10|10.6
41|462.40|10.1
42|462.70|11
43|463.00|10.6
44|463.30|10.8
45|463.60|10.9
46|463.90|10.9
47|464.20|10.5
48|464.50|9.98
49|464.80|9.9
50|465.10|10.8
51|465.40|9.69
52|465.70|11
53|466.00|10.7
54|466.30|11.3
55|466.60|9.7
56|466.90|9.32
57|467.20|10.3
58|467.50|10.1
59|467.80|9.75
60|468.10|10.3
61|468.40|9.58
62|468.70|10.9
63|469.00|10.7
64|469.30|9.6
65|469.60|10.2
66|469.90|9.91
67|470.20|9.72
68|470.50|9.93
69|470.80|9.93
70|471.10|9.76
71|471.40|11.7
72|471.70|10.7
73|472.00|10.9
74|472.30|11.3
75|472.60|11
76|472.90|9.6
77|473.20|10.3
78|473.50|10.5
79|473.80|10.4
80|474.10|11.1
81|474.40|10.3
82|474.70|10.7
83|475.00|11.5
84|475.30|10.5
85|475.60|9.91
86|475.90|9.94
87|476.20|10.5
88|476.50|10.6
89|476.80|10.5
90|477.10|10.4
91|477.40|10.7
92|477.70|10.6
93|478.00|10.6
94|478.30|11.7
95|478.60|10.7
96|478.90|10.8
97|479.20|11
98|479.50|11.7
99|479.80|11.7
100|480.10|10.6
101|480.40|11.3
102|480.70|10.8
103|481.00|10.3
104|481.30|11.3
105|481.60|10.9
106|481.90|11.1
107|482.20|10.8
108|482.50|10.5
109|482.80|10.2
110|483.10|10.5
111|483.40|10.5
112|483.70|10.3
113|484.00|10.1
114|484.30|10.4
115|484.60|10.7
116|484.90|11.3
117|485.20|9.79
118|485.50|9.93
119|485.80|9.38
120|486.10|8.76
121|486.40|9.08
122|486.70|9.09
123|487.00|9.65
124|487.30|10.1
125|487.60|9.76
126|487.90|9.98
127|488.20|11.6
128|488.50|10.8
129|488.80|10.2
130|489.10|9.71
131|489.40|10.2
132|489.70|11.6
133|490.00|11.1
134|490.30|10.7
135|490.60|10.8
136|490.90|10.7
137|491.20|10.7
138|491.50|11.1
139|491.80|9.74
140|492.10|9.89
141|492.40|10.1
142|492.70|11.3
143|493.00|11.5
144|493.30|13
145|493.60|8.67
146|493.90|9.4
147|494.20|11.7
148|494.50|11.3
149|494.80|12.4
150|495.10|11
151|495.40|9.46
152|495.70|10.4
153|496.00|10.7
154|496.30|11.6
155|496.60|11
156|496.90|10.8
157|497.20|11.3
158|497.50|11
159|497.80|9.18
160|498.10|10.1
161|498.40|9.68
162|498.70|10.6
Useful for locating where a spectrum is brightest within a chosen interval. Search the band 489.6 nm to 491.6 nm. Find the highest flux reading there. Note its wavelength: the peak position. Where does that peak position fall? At 489.70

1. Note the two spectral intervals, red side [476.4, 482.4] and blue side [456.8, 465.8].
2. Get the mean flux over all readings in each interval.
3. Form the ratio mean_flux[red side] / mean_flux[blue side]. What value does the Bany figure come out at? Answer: 1.05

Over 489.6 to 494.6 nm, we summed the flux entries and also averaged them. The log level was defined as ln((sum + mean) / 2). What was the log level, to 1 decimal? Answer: 4.6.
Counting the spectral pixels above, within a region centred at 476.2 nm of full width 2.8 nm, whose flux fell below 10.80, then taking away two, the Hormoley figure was 6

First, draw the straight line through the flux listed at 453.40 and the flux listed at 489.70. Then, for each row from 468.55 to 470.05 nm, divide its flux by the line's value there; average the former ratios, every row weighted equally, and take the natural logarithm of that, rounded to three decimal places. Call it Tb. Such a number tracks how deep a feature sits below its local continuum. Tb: -0.032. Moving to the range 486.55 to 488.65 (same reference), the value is -0.126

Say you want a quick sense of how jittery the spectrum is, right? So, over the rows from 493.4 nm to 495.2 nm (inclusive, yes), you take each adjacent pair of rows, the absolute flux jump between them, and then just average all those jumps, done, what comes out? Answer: 1.19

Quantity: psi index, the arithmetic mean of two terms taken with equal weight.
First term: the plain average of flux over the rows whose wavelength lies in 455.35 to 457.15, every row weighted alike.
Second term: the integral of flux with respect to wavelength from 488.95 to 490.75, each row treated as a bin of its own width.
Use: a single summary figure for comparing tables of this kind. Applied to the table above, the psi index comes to 14.9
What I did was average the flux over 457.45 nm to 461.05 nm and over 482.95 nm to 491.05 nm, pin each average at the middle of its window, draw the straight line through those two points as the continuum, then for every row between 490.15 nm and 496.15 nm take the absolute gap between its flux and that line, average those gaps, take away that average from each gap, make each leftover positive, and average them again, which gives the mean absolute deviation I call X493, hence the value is 0.49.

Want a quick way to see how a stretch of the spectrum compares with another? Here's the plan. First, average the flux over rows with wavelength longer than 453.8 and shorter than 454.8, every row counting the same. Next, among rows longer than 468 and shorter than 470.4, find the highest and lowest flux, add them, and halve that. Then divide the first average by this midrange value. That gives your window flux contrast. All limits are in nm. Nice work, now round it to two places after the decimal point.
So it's 0.97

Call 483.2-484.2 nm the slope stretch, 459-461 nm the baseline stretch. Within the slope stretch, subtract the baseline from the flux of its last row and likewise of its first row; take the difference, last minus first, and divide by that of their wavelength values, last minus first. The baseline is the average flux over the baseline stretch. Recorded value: -1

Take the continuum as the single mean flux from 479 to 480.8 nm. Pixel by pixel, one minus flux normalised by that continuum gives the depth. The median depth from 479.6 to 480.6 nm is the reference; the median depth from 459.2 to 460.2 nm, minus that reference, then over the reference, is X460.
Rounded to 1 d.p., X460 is -13.8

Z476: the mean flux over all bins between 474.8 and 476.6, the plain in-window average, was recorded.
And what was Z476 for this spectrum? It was 10.49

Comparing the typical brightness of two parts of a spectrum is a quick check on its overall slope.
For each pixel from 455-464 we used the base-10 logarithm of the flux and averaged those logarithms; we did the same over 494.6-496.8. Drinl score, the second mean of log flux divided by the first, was 1.02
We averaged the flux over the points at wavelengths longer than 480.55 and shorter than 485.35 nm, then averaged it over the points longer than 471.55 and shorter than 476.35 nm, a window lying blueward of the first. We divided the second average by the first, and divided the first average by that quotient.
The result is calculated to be 10.6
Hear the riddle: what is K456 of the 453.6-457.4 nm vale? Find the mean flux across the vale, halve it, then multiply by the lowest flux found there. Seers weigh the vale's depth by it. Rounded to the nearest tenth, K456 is 47.5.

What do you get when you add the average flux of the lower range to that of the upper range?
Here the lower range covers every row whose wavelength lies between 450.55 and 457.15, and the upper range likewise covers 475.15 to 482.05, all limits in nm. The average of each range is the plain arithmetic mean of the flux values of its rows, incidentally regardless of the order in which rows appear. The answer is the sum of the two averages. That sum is 21.0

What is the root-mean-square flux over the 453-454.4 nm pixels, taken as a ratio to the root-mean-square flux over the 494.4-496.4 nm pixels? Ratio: 0.89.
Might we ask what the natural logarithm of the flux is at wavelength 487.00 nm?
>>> 2.27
